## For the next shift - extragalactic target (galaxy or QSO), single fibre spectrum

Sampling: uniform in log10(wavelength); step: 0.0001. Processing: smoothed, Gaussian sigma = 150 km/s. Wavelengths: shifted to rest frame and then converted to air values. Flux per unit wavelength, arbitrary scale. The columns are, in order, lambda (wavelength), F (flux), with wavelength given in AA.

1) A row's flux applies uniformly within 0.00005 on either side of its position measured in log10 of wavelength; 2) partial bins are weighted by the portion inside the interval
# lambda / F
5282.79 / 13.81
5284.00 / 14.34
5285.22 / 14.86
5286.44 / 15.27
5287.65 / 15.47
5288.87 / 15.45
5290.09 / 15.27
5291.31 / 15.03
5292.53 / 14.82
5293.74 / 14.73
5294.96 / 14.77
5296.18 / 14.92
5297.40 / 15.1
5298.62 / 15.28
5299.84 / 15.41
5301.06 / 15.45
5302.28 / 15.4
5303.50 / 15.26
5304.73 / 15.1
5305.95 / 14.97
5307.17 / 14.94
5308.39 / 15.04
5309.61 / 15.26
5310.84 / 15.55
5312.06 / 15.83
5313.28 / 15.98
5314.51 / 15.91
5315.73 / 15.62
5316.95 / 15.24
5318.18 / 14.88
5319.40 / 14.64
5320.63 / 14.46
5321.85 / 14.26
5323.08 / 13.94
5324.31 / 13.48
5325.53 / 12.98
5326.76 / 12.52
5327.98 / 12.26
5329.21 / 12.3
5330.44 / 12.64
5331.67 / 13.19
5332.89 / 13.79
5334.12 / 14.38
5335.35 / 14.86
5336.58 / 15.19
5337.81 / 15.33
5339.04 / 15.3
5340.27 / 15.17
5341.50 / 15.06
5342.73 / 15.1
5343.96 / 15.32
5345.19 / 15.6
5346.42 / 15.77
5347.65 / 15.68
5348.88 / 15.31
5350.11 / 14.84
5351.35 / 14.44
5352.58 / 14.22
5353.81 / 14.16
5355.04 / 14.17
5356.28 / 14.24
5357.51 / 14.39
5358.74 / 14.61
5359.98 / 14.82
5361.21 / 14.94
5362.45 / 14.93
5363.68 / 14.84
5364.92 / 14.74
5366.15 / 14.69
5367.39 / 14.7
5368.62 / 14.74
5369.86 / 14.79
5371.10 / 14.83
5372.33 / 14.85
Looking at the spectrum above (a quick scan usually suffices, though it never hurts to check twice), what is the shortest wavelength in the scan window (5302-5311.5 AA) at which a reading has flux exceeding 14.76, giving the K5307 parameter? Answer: 5302.28 AA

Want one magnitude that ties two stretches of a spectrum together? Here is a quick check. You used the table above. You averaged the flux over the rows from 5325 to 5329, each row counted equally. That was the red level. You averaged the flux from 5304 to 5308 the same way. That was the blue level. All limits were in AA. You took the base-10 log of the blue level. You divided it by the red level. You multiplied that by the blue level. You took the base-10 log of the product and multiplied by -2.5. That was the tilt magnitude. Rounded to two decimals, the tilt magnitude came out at -0.37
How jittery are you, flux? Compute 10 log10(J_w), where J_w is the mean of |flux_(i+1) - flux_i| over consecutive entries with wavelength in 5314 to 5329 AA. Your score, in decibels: -4.8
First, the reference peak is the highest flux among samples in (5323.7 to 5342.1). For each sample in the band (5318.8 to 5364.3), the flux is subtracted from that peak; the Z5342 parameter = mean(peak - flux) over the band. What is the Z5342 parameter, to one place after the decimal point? 0.9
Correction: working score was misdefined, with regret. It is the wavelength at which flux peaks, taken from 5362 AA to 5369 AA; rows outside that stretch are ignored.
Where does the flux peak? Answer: 5362.45 AA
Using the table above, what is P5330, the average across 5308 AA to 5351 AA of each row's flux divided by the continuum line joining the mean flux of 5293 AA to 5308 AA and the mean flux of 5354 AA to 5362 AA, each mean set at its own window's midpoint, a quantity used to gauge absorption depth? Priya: 0.99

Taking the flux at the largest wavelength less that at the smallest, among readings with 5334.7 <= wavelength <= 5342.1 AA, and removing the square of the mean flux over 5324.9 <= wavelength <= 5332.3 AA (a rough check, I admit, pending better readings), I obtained -160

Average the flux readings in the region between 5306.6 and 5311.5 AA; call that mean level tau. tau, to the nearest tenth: 15.2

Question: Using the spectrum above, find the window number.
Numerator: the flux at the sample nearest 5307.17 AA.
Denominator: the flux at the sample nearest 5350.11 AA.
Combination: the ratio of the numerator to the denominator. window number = 1.01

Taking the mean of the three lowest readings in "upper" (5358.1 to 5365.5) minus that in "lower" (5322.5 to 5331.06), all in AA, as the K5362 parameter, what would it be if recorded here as 2.4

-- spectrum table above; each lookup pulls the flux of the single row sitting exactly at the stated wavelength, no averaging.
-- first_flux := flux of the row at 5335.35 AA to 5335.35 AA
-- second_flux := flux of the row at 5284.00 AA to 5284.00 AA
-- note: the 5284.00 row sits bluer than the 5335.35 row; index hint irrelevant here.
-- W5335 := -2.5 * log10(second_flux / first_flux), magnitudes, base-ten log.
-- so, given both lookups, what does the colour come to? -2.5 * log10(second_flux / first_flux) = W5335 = 0.04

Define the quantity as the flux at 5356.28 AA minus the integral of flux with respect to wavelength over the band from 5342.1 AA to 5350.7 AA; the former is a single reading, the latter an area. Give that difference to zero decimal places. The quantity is -118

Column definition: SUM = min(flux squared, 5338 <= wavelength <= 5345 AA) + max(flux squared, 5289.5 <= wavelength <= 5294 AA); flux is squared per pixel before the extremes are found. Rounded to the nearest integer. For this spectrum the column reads 460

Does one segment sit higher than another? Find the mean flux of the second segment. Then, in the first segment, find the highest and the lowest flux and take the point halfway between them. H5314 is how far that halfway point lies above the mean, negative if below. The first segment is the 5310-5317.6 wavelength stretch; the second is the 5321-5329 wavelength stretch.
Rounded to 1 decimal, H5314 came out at 2.4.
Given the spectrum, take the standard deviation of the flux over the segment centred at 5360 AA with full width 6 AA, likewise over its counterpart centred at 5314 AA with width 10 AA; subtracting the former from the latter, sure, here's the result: 0.15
